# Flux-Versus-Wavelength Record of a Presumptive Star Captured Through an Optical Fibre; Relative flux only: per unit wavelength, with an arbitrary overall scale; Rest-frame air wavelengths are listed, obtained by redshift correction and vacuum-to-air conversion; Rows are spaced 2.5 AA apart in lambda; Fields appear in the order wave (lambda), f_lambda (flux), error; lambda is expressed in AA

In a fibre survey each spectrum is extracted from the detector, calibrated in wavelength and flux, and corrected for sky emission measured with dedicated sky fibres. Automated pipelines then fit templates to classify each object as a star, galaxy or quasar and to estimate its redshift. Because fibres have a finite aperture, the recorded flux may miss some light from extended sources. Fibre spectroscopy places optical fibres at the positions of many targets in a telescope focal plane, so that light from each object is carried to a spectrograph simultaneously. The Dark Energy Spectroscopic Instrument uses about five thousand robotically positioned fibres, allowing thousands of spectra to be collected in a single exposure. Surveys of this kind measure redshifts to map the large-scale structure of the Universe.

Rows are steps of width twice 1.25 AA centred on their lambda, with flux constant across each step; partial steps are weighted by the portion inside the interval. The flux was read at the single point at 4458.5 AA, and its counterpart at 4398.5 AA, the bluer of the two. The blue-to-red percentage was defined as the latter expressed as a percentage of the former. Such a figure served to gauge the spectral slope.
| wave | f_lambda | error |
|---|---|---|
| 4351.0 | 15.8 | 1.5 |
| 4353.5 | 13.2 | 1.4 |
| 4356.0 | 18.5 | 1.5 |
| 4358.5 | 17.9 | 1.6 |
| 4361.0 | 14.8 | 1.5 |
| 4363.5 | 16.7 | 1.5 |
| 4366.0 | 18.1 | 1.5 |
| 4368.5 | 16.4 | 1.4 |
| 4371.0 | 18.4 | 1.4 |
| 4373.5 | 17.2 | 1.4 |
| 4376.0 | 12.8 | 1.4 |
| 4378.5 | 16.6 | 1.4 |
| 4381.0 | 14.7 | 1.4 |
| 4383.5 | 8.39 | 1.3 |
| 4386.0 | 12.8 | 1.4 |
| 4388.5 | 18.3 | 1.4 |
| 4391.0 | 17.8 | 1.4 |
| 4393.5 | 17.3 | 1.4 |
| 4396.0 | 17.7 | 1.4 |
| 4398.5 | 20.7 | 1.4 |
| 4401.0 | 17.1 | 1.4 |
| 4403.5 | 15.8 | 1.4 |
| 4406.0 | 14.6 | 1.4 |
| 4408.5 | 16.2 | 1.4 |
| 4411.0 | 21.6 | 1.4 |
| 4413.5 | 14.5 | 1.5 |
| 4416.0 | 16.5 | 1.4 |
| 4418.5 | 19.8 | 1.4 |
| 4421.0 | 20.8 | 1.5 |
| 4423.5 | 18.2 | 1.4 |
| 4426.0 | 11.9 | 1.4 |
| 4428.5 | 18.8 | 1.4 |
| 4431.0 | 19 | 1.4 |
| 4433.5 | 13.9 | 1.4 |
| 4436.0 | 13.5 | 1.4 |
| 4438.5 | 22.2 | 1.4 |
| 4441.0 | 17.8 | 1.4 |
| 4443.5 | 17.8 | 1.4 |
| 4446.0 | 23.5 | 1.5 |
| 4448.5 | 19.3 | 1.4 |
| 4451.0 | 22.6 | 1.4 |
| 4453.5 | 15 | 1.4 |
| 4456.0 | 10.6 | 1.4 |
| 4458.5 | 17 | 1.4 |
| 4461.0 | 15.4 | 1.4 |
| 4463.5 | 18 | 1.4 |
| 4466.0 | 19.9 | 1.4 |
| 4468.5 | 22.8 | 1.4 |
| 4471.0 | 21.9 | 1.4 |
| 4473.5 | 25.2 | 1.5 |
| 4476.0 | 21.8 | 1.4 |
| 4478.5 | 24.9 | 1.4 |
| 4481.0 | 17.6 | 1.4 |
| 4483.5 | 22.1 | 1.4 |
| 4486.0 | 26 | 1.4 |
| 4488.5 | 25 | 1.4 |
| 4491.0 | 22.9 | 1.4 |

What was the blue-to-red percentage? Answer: 122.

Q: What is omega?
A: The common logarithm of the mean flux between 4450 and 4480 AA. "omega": 1.29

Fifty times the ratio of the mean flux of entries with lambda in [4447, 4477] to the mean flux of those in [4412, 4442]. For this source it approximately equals 55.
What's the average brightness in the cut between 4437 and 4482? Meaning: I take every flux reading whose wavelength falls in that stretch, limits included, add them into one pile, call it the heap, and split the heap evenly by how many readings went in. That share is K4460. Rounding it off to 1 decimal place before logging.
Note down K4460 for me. 19.6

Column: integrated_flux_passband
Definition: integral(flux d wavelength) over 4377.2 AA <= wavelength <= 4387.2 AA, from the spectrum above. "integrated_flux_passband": 131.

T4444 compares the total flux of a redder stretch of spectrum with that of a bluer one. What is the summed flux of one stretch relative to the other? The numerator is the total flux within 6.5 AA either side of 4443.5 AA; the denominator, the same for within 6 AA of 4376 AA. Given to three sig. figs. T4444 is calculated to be 1.26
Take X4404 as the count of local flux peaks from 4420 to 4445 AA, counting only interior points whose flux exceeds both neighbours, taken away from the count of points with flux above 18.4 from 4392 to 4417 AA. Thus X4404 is 0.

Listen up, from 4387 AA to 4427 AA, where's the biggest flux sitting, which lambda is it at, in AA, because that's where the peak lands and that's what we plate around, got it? 4411.0 AA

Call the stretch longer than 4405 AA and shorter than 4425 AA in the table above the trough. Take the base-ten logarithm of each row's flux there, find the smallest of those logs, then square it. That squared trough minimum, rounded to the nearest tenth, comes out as 1.3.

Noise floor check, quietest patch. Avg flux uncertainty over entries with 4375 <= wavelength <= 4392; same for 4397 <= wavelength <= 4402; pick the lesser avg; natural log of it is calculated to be 0.326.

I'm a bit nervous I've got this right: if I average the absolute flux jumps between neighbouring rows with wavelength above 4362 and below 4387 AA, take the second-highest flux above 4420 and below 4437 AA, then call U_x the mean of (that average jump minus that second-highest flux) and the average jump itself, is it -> -6.5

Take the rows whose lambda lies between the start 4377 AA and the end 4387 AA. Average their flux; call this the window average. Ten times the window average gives 131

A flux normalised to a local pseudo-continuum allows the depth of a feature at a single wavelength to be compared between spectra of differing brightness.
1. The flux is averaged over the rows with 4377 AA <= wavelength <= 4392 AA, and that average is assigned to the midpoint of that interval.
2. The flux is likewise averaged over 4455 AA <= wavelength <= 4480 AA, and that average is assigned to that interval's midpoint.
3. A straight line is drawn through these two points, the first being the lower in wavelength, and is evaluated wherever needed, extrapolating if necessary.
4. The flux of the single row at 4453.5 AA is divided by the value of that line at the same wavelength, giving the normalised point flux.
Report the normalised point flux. 0.79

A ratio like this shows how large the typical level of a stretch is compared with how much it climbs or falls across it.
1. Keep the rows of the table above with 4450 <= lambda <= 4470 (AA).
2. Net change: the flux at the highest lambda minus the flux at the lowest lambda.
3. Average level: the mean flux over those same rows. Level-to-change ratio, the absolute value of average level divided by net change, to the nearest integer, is 88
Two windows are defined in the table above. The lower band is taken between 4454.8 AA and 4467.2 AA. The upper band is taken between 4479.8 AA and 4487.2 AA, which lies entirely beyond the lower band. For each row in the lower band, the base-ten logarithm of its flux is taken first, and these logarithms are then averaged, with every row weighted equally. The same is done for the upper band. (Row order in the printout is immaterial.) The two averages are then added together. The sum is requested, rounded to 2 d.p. 2.53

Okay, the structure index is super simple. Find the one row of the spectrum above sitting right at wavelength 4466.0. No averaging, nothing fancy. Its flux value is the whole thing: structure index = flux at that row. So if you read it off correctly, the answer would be 19.9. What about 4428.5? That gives 18.8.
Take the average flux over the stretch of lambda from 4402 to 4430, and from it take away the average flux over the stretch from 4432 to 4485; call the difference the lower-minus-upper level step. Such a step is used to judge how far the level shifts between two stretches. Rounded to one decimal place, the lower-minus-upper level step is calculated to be -2.0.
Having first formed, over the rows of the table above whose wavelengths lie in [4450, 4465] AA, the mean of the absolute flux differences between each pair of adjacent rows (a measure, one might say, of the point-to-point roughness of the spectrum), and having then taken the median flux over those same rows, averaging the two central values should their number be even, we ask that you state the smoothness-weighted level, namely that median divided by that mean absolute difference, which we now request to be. 3.6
